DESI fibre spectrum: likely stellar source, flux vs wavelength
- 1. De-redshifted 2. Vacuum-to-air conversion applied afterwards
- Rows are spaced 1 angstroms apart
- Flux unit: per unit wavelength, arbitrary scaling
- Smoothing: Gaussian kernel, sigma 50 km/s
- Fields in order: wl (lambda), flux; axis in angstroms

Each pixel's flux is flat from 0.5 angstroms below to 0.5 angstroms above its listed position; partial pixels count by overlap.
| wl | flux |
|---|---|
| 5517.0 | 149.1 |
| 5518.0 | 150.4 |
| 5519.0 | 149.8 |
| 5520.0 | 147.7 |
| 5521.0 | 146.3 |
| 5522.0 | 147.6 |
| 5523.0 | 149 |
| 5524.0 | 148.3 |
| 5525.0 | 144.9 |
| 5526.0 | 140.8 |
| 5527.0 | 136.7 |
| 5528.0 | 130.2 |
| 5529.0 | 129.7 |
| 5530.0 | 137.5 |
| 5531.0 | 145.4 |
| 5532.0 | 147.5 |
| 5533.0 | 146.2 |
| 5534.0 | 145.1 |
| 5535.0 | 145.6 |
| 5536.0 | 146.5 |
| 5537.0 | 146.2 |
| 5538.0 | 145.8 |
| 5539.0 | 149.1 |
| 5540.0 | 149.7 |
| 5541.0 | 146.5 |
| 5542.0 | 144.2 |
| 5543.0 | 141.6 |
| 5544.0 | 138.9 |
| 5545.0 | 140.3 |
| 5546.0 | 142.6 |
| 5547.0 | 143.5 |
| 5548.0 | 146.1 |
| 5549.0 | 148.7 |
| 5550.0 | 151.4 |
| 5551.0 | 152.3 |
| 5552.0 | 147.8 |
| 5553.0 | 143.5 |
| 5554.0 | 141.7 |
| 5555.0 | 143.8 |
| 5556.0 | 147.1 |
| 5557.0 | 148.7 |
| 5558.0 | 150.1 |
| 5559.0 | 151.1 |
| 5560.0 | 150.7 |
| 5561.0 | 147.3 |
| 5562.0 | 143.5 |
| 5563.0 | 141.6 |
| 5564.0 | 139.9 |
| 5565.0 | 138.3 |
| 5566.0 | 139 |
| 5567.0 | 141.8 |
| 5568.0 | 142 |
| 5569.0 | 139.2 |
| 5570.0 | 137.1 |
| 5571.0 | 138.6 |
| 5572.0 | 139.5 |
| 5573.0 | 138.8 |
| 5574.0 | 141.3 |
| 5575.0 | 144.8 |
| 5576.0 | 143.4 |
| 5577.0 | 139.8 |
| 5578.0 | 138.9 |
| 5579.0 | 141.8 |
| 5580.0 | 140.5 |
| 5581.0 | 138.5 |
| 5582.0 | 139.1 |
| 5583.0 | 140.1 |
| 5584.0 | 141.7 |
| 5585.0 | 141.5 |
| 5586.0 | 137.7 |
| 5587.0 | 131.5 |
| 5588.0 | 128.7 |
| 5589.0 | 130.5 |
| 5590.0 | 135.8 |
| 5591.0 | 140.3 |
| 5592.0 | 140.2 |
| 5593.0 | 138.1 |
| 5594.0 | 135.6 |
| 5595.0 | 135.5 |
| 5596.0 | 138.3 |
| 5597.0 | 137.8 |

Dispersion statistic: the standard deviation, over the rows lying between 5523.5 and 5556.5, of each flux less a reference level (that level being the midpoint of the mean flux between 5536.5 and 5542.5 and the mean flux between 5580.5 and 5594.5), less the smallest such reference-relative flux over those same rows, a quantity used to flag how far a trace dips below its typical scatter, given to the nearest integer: 17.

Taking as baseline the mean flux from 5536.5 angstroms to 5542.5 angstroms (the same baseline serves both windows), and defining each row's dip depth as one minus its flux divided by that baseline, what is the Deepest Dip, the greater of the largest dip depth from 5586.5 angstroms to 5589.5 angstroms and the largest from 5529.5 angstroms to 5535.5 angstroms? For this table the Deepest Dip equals 0.124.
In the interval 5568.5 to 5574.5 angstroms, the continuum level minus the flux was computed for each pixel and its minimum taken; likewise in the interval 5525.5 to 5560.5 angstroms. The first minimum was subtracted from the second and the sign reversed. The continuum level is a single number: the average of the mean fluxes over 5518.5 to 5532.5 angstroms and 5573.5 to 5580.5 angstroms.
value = 11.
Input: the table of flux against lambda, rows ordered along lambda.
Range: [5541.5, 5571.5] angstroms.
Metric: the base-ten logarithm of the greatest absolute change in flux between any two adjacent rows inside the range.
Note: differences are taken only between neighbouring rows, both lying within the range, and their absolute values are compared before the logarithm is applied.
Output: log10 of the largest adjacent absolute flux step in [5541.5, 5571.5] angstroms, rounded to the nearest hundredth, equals 0.65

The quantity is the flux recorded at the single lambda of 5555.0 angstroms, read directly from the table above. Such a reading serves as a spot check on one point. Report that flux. 143.8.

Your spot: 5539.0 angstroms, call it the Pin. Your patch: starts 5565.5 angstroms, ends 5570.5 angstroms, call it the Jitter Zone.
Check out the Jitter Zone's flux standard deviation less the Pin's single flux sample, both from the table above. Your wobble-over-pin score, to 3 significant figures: -147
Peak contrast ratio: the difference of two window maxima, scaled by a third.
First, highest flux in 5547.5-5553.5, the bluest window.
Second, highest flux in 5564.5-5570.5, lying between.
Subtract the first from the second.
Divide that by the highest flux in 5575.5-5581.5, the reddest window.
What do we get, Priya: -0.072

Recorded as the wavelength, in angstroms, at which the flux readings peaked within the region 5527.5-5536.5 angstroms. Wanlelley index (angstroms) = 5532.0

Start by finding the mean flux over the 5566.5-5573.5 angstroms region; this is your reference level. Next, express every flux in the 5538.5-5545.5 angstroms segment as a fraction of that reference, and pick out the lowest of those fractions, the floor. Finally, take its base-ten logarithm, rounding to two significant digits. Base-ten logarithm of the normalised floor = -0.0021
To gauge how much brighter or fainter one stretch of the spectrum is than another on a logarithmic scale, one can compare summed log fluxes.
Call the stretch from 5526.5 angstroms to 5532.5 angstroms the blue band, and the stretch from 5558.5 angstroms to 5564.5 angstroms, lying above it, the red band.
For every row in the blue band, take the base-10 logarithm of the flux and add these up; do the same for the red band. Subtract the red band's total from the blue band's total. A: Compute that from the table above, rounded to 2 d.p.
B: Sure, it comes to -0.15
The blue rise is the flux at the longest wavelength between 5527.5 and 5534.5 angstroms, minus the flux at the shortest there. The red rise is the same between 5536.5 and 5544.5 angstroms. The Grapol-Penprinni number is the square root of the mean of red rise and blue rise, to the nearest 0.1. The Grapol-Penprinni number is 1.9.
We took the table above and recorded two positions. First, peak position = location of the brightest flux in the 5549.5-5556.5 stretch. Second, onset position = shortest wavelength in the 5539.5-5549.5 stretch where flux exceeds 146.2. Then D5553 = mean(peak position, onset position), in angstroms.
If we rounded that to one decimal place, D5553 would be 5545.5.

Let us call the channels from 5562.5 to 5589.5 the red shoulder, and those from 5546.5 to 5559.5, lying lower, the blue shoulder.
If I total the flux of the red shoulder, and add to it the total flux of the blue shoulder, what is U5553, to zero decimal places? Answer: 5671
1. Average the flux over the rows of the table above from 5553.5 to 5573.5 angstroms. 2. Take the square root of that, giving 11.96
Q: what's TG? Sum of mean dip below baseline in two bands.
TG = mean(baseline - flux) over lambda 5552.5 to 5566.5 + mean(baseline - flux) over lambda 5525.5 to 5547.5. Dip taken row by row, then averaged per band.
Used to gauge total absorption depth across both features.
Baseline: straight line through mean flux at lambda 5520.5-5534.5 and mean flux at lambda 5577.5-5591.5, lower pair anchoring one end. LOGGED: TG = -5.9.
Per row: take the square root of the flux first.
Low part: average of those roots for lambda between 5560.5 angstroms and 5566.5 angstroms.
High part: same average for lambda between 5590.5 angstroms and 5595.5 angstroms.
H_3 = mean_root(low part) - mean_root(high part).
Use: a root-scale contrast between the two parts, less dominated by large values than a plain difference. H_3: 0.15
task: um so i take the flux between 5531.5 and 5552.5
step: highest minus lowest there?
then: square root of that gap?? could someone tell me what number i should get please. 3.7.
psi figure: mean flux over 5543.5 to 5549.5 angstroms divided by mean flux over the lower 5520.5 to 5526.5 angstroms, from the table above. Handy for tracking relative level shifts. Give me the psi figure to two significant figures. 0.98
